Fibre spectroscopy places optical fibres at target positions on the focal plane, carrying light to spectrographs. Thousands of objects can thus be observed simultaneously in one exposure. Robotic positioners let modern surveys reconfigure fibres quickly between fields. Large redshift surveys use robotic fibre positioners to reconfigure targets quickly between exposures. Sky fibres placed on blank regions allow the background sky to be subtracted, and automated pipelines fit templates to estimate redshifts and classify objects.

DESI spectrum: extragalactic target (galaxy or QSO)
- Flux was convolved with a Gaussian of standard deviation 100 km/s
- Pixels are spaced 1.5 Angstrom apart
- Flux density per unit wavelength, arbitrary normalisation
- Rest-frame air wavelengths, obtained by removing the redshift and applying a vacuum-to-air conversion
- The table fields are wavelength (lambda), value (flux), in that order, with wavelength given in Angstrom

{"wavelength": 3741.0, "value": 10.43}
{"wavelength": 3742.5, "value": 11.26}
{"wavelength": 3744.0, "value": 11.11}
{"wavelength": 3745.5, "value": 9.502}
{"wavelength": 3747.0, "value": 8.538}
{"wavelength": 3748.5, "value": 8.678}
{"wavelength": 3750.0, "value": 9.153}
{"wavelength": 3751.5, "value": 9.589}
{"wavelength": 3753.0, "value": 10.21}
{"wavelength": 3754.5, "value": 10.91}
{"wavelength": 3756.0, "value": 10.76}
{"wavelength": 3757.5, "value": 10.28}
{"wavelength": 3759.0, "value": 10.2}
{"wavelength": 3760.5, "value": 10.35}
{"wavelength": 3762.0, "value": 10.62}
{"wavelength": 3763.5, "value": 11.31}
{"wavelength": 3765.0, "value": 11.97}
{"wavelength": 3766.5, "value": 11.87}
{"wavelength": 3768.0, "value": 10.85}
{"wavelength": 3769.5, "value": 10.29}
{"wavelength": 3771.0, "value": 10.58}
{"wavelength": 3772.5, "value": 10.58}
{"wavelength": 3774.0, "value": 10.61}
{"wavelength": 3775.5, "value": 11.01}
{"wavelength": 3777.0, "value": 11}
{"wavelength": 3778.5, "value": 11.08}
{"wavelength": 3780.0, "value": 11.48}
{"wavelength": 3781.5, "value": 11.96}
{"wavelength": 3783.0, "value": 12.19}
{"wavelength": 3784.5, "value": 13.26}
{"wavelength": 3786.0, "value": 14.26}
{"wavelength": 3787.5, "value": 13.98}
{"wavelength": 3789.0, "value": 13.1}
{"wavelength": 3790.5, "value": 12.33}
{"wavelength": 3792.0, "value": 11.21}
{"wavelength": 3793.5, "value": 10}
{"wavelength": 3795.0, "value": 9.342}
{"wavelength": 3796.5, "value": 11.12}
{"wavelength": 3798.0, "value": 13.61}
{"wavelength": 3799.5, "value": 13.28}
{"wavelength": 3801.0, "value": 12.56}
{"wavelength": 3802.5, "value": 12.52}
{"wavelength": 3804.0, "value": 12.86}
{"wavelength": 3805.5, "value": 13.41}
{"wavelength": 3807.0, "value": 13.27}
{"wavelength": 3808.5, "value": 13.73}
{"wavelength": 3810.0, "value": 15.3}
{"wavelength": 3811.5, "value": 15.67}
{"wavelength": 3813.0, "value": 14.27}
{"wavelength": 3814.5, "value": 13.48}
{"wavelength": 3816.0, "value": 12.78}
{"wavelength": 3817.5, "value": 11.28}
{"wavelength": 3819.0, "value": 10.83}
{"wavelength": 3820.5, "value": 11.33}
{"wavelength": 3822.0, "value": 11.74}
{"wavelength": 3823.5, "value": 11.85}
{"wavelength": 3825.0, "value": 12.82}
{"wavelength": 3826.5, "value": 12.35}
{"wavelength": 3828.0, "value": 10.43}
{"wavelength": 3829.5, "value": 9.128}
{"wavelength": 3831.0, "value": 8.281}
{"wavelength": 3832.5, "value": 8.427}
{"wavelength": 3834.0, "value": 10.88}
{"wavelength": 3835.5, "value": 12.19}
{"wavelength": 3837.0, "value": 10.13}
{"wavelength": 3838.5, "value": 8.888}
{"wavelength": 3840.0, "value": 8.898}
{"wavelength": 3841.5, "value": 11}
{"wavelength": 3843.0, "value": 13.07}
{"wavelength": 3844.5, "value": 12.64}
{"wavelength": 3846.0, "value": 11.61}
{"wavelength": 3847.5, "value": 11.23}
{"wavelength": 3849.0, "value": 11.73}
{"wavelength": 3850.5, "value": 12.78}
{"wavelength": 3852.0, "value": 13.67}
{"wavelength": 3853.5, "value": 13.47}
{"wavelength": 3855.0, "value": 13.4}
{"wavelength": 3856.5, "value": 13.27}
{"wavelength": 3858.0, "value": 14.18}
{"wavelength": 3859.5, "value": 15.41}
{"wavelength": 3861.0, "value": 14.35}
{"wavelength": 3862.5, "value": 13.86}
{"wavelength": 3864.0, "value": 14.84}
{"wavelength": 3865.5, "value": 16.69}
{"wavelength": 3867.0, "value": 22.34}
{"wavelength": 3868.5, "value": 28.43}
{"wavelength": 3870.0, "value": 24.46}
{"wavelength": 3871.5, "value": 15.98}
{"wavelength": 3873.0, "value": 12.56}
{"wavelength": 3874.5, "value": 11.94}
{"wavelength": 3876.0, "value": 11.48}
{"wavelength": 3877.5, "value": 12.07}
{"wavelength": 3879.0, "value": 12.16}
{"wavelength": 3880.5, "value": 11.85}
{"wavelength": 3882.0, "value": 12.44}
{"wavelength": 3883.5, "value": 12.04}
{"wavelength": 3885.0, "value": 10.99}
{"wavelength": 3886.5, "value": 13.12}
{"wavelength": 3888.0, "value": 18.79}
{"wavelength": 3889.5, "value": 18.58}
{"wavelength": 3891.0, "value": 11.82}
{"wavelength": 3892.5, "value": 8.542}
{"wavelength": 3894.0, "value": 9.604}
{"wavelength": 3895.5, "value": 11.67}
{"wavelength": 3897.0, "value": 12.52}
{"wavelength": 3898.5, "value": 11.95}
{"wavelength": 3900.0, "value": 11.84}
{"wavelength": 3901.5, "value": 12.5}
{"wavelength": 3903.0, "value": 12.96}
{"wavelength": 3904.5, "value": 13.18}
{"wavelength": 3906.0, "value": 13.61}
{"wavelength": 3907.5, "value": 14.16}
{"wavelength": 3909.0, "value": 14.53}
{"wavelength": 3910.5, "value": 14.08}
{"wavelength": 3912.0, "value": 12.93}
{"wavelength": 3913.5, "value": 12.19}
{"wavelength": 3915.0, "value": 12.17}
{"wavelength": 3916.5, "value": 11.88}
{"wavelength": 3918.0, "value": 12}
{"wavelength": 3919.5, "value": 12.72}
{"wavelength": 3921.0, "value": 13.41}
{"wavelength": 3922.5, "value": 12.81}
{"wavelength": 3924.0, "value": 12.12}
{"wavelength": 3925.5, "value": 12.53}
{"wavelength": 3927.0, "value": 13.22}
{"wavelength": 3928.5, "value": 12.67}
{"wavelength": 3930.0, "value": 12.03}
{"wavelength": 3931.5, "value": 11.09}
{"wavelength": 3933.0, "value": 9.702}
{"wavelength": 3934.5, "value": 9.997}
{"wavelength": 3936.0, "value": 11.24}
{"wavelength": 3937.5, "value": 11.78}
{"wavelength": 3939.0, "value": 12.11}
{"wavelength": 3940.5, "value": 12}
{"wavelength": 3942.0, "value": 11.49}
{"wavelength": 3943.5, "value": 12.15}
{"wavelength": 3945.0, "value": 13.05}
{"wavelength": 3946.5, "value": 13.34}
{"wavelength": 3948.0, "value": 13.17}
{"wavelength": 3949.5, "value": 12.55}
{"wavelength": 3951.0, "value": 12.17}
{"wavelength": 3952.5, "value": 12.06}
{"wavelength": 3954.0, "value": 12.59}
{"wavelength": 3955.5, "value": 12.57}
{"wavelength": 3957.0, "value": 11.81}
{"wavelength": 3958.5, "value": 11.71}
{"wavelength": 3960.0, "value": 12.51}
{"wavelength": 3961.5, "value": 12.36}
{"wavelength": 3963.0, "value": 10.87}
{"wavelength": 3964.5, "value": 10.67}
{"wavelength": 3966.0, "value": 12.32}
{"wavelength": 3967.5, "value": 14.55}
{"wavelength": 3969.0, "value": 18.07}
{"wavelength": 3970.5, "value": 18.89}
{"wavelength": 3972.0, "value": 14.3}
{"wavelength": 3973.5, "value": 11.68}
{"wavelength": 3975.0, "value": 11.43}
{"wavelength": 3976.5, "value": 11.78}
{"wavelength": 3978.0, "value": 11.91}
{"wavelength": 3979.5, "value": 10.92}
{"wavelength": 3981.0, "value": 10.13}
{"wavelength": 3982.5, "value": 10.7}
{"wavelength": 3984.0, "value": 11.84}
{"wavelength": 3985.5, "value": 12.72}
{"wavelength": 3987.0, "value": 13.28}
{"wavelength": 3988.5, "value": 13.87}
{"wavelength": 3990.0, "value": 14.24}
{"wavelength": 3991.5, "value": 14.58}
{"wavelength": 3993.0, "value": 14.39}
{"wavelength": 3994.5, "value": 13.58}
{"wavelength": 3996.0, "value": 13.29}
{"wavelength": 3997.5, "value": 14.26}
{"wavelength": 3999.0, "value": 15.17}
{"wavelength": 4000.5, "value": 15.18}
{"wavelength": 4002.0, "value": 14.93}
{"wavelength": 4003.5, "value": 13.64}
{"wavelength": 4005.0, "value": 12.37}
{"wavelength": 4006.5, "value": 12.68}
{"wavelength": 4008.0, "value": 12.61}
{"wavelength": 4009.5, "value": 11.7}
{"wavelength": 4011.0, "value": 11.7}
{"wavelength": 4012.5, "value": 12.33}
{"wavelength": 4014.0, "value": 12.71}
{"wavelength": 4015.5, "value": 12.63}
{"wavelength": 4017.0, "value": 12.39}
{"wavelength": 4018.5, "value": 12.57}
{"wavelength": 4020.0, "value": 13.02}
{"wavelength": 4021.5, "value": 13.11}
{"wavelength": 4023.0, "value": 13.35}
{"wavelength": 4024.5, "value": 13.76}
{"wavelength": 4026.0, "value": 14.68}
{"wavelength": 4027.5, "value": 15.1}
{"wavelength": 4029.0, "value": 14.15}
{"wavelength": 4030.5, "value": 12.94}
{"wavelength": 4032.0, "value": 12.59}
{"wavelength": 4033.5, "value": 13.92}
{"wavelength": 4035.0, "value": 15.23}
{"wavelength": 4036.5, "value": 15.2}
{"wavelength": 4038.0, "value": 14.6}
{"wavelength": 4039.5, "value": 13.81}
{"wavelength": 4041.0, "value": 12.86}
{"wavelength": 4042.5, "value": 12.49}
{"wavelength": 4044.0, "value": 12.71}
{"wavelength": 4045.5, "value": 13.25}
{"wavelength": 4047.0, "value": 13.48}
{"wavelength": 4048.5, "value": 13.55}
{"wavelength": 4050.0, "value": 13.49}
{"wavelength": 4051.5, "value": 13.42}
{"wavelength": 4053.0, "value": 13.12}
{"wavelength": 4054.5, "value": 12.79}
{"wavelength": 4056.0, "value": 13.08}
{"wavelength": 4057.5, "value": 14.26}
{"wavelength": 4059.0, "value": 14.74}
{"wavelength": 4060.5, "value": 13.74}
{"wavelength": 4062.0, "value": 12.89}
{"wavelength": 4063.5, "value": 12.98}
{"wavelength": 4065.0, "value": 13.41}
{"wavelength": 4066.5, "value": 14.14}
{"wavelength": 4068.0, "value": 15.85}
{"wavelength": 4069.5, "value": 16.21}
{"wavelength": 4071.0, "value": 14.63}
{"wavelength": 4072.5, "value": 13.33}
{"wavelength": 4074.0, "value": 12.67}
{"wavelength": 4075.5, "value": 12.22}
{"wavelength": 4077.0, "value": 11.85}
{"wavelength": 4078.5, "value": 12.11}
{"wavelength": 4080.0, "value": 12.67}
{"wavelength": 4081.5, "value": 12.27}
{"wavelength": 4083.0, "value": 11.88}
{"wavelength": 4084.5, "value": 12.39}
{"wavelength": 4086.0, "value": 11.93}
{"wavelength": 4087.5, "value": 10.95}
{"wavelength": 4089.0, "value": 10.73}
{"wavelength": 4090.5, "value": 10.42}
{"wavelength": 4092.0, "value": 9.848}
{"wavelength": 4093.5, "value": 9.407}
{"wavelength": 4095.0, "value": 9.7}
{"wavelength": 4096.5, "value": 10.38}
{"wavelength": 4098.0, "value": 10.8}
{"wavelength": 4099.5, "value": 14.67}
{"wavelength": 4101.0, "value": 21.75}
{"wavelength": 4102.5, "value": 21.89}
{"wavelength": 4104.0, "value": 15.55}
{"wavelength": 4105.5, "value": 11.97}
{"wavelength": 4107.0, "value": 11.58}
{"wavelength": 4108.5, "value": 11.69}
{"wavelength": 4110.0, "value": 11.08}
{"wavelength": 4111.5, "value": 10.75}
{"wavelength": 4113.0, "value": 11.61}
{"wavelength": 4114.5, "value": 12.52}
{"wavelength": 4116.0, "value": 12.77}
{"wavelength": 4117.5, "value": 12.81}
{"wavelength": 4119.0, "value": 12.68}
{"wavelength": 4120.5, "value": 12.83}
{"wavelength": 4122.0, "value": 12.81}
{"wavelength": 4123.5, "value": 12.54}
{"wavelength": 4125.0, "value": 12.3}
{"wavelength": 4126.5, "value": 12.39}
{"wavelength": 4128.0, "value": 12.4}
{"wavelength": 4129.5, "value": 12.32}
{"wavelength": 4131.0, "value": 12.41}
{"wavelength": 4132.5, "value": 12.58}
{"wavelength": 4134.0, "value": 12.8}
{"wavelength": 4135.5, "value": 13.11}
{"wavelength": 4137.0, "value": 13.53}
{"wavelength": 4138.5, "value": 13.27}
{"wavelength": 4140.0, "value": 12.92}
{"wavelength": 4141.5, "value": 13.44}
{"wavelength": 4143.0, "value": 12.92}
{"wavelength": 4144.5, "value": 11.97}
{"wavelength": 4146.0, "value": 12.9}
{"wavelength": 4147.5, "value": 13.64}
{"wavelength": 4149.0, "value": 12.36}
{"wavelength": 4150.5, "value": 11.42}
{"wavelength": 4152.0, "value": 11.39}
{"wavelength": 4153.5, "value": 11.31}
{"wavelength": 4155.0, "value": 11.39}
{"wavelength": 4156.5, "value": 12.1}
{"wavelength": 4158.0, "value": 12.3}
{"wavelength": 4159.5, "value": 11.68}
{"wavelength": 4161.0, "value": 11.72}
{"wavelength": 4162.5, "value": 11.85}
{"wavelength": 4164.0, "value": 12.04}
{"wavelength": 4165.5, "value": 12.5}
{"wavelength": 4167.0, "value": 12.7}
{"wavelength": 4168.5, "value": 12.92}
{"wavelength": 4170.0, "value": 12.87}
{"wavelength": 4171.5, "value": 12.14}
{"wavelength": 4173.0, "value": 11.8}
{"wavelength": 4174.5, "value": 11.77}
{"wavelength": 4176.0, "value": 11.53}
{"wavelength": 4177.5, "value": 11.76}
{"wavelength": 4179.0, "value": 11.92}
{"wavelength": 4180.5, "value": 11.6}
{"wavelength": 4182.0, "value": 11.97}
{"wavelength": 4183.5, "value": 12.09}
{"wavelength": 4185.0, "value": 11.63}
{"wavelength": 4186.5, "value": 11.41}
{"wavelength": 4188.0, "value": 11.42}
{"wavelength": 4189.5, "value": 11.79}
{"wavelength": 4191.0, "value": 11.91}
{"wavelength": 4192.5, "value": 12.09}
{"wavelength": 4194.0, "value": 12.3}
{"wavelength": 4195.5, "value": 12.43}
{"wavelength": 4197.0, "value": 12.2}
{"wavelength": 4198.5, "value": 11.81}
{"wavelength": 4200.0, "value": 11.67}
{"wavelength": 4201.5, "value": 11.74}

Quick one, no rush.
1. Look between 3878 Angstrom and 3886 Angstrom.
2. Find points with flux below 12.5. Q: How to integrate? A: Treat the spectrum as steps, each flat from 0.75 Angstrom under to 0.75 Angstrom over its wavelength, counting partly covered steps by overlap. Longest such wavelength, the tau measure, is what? 3885.0 Angstrom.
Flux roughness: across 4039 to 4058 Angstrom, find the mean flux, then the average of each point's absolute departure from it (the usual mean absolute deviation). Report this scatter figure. 0.38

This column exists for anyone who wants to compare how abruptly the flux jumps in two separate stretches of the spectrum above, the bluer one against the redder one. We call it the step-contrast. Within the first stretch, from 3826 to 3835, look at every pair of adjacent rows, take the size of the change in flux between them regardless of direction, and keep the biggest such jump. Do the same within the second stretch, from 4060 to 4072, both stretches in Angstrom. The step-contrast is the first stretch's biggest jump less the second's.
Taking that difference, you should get 1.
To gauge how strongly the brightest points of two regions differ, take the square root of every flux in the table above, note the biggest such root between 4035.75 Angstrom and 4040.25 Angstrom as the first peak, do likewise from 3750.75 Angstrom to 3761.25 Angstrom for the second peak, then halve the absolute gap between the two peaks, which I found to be 0.30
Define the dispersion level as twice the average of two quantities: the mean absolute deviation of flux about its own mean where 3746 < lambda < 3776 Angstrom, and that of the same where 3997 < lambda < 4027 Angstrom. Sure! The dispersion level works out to 1.55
